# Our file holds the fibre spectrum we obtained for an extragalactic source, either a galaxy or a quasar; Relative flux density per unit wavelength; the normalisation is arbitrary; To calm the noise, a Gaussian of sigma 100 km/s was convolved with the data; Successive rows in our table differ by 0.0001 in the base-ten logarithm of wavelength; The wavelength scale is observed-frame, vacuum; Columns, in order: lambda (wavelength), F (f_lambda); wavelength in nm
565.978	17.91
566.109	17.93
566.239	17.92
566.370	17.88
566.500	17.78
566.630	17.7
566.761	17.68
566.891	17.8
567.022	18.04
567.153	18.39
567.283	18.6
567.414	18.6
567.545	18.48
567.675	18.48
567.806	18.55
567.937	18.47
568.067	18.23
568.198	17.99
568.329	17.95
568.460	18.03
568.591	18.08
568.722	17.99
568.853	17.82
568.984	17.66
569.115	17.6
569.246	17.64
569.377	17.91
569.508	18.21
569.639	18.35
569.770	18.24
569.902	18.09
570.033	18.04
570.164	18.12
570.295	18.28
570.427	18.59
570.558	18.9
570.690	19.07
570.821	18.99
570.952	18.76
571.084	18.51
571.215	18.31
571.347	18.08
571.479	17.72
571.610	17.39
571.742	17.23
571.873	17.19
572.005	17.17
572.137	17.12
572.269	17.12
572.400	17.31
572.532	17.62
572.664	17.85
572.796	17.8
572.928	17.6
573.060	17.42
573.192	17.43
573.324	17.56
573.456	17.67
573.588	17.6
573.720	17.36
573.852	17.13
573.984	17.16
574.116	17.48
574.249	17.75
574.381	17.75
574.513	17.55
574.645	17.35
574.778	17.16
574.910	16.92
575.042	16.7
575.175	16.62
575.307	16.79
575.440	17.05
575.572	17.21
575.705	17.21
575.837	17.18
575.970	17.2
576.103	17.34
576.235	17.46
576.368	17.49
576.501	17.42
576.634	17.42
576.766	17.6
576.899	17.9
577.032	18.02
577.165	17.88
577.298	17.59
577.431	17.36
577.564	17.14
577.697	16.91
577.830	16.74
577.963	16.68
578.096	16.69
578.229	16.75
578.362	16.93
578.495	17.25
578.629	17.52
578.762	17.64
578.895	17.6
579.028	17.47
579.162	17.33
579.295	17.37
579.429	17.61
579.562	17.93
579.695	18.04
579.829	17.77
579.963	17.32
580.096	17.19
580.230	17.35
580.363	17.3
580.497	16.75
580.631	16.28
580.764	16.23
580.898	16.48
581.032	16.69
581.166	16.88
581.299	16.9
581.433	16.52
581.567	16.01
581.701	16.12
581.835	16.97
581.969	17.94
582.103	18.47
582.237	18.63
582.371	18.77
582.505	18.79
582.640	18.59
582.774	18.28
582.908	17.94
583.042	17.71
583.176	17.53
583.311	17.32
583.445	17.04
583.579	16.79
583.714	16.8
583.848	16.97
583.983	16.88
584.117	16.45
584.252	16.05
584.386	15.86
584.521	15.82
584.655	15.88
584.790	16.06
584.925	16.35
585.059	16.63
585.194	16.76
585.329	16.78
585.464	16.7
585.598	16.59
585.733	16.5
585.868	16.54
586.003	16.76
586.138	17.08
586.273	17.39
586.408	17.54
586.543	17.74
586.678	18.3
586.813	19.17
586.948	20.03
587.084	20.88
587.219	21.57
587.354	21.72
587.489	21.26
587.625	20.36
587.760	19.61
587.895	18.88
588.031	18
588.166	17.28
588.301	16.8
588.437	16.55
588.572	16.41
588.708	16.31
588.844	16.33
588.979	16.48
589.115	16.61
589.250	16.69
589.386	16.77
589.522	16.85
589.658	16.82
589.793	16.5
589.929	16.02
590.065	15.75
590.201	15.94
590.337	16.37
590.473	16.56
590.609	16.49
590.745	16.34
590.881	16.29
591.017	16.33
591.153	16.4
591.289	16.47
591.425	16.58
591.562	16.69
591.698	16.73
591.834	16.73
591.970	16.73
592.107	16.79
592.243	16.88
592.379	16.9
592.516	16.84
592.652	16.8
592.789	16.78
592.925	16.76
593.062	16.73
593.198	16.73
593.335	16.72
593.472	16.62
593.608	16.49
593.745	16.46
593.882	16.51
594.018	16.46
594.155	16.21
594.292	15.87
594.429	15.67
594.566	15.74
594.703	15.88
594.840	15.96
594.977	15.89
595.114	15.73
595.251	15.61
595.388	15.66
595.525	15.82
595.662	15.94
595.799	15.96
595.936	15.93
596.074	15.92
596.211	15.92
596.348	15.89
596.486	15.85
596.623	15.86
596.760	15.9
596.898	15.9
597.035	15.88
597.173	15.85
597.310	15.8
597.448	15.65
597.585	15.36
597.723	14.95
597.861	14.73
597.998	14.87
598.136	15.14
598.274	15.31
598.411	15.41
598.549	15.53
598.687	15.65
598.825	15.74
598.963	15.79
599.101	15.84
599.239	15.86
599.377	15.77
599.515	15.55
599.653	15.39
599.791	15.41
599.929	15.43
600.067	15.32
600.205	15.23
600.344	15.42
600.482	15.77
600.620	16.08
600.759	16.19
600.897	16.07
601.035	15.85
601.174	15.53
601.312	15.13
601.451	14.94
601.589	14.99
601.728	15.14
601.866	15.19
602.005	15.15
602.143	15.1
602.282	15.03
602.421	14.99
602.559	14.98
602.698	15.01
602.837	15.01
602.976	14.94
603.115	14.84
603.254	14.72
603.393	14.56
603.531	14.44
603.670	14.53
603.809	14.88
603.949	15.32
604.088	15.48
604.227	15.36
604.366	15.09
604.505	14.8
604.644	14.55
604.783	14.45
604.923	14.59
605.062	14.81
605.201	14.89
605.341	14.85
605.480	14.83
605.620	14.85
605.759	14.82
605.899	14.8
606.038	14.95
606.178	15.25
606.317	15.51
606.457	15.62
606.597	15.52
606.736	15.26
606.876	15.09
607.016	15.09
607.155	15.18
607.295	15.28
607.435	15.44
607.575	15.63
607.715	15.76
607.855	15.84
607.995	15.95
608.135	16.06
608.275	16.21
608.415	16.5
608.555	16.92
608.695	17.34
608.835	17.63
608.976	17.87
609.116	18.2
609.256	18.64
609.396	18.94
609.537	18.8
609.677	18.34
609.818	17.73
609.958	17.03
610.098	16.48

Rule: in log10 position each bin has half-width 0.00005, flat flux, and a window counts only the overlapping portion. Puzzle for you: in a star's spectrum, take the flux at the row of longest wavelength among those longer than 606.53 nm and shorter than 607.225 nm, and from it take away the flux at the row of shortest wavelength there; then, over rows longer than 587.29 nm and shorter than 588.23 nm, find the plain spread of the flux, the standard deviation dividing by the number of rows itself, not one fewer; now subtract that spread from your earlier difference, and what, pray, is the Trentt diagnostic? -1.9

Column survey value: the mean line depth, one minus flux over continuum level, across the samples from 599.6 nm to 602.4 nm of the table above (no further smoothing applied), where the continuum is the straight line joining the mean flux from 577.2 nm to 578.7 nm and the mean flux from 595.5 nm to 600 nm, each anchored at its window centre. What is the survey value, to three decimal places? -0.001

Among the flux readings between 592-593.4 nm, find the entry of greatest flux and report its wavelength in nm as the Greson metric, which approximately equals 592.379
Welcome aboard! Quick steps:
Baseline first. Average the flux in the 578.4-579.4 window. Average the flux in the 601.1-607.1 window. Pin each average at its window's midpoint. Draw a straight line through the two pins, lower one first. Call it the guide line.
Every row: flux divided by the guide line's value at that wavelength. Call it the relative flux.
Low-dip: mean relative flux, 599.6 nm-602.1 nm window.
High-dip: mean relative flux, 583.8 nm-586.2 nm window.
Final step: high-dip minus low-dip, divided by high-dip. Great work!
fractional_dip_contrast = -0.032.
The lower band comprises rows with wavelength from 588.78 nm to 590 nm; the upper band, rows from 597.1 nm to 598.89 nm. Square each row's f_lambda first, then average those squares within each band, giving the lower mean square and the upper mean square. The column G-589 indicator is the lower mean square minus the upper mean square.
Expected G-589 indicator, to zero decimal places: 38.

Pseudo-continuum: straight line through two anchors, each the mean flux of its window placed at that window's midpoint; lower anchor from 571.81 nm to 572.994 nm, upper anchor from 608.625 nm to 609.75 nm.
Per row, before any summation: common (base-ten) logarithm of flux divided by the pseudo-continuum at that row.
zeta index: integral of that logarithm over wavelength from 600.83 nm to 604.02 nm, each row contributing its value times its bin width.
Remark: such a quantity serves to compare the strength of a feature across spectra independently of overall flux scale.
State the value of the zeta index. -0.25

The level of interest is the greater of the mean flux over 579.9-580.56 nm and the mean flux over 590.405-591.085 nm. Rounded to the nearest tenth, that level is 17.2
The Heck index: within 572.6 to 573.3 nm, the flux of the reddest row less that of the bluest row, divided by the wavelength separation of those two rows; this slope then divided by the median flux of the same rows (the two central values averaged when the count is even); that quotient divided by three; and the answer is -0.015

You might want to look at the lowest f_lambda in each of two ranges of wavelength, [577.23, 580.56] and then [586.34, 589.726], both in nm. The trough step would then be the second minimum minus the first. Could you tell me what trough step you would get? -0.37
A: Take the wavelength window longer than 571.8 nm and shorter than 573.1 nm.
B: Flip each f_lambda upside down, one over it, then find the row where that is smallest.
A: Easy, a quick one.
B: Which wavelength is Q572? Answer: 572.664 nm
